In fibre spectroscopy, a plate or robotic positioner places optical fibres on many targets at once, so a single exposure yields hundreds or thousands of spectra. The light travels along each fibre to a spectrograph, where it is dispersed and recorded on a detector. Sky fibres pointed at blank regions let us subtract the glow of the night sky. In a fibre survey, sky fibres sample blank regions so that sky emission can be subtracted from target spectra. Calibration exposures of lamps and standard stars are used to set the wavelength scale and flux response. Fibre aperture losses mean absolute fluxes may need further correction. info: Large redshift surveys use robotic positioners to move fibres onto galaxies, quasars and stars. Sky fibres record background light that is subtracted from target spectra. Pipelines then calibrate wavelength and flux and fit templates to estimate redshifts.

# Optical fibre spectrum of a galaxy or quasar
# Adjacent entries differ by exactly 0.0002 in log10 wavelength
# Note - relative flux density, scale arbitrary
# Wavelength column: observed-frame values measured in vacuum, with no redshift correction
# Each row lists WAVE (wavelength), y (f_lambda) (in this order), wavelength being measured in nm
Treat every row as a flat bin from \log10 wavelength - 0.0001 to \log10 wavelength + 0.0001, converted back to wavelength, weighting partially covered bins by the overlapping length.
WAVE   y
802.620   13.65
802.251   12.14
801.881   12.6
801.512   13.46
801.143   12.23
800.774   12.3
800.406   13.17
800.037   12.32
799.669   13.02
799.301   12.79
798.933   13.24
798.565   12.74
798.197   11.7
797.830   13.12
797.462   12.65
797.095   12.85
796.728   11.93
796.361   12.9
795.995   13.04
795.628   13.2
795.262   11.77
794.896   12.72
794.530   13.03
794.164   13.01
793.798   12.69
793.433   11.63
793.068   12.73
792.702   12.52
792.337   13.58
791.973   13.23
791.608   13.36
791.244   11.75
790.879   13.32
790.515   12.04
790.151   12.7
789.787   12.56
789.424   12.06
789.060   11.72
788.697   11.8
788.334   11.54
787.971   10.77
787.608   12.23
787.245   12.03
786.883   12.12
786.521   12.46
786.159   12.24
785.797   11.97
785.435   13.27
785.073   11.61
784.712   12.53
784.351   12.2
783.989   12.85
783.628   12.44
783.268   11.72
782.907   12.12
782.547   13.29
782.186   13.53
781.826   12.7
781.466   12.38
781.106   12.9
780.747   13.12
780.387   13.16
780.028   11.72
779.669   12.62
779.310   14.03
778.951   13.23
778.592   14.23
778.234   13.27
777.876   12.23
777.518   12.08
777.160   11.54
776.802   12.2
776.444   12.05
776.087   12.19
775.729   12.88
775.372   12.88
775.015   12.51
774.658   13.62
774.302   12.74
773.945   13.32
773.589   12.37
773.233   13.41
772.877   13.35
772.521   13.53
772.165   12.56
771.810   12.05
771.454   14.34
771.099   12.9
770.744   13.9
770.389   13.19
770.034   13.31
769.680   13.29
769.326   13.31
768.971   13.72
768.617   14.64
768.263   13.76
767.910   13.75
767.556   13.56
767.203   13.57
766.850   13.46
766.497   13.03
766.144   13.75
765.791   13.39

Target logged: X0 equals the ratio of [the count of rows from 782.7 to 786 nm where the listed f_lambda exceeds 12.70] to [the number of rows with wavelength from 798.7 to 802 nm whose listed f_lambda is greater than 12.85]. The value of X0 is 0.5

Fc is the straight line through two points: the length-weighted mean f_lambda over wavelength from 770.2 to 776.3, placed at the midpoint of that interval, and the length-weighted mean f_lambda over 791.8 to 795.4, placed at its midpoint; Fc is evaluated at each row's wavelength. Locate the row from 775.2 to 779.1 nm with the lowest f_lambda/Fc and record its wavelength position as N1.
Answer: 777.160 nm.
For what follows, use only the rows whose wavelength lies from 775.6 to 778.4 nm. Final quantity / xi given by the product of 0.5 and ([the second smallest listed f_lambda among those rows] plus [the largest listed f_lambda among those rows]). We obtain 12.7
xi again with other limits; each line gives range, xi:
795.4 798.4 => 12.6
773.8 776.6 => 12.9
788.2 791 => 12.5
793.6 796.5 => 12.9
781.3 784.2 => 12.8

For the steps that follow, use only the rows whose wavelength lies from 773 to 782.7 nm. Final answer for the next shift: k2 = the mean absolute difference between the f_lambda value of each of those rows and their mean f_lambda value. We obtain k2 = 0.55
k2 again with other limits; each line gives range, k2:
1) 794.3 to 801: 0.39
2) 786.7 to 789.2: 0.34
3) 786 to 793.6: 0.54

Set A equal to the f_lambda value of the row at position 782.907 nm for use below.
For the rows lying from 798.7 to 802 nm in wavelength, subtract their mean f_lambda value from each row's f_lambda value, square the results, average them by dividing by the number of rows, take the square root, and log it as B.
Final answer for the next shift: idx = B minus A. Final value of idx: -11.7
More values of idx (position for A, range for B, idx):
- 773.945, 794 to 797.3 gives -12.8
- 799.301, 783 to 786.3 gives -12.3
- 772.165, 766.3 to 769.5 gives -12.1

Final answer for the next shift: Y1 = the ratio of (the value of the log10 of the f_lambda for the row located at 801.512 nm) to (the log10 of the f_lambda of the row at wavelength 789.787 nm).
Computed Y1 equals 1.03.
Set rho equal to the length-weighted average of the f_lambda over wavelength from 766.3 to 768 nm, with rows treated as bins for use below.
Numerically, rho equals 13.5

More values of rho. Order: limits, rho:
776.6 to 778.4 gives 12.3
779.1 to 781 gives 12.9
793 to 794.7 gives 12.6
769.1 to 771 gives 13.4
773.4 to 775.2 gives 12.9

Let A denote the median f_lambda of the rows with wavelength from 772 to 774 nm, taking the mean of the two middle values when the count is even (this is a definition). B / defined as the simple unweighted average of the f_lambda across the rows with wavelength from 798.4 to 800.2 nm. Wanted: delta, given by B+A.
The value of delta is 26.2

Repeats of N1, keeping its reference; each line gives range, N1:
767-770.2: 769.680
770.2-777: 771.810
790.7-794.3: 793.433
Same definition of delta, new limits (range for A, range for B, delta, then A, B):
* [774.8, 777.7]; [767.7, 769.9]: 25.9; 12.2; 13.7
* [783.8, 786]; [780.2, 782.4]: 25.3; 12.4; 13.0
